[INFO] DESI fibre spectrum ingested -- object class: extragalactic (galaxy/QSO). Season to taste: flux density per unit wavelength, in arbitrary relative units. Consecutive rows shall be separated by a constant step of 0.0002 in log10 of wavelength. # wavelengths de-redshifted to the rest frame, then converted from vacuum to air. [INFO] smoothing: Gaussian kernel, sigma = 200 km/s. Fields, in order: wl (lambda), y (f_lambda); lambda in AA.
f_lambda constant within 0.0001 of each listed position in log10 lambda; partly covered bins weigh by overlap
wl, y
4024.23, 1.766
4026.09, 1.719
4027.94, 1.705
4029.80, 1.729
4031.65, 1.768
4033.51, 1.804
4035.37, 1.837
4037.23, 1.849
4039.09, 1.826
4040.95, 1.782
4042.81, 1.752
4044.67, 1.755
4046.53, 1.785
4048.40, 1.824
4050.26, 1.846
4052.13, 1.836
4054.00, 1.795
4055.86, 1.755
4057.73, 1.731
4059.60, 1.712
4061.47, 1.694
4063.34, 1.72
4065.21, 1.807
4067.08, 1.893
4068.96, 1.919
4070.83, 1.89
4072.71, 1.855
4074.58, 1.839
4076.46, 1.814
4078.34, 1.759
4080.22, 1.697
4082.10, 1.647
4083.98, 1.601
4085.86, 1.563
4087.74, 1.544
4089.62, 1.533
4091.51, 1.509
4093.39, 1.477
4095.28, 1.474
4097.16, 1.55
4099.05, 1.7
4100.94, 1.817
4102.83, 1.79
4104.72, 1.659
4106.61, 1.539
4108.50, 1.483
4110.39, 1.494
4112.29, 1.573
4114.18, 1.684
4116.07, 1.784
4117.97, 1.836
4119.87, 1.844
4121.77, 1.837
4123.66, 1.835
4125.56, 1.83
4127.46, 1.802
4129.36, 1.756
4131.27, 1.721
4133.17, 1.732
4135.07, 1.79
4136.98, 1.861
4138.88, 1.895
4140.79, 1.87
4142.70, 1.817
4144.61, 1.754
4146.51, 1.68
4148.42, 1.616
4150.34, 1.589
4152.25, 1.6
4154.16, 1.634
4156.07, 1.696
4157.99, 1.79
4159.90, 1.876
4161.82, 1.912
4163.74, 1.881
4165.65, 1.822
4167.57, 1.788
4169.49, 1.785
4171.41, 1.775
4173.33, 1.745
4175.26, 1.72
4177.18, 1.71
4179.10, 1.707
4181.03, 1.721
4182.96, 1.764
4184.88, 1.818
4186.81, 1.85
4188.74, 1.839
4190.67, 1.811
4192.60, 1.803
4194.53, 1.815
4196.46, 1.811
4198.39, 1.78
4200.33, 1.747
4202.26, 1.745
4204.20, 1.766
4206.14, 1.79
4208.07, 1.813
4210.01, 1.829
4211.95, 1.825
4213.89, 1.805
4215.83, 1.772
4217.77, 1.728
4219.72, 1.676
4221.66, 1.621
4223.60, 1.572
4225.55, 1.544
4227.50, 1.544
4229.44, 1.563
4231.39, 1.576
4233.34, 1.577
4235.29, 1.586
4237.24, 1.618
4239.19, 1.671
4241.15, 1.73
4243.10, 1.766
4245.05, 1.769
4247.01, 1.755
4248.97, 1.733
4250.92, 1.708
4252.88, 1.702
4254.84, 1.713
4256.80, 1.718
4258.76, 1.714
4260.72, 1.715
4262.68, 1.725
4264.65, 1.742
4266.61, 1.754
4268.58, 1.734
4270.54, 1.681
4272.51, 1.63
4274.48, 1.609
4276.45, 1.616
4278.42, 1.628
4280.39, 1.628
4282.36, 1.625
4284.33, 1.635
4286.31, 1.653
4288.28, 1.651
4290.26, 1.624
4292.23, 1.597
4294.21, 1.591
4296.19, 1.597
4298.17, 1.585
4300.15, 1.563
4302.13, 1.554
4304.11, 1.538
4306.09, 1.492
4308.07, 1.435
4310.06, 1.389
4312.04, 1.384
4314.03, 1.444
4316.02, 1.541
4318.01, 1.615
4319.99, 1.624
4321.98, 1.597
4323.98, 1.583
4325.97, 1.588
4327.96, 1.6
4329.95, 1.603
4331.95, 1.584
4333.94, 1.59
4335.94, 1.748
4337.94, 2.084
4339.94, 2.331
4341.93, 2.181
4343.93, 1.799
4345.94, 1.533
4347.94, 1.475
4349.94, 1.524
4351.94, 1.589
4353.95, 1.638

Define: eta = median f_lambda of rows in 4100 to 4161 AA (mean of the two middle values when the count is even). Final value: 1.77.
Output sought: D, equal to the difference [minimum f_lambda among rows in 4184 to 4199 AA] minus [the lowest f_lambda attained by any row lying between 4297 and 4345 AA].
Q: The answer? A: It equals 0.40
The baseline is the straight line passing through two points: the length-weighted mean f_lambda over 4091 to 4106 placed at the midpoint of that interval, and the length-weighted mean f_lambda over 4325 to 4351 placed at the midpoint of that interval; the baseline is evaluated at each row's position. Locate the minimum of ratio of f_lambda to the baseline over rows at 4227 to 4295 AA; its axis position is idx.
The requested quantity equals 4227.50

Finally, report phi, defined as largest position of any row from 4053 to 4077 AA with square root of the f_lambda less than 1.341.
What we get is 4063.34 AA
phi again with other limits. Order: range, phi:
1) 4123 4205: 4204.20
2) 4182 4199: 4198.39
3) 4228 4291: 4290.26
